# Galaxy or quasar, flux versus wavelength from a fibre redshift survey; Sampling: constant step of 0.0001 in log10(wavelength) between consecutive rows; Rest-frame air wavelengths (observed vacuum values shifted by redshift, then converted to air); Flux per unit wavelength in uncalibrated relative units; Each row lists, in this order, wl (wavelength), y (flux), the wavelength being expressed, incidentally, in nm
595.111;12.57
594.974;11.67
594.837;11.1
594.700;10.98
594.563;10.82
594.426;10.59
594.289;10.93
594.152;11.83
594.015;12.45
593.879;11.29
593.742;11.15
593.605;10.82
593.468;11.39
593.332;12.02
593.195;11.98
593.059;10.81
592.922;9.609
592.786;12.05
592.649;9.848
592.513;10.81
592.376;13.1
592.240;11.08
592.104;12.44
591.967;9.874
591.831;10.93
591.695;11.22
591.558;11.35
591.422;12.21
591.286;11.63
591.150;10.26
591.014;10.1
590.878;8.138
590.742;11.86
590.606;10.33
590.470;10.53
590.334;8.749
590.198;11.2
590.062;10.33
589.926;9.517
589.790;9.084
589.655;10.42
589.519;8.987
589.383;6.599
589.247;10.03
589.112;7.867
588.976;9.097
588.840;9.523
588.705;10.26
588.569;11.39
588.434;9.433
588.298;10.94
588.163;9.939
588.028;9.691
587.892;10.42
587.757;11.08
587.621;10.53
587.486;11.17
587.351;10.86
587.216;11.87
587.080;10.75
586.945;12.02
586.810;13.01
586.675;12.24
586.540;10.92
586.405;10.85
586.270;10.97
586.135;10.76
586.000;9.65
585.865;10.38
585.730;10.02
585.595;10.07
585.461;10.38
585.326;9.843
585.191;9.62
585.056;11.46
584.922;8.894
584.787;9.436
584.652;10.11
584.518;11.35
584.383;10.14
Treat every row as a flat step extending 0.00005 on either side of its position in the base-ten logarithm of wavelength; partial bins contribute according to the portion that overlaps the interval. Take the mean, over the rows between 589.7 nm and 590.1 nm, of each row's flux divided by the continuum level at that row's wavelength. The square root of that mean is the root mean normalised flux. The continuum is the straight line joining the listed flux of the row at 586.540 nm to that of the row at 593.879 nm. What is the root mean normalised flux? 0.93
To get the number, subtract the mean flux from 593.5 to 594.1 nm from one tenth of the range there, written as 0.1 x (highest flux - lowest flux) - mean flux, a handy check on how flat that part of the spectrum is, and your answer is -11.3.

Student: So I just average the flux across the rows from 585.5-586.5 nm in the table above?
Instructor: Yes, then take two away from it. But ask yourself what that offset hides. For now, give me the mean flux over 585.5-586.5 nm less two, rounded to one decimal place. 8.4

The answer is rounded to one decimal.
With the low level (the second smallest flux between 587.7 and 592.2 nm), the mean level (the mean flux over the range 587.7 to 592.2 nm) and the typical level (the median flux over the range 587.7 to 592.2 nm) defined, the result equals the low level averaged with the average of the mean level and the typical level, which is 9.0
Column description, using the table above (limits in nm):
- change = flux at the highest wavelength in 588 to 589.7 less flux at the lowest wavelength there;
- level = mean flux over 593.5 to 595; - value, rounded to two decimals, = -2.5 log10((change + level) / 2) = -1.94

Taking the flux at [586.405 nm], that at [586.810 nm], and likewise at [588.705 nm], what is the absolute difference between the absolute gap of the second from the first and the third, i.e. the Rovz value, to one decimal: 8.1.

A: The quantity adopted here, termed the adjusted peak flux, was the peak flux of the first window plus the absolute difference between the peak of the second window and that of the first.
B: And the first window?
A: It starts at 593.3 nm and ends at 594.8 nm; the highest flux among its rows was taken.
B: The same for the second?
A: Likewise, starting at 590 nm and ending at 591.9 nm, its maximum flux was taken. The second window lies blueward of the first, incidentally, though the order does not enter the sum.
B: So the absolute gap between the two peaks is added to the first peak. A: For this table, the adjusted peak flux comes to 12.7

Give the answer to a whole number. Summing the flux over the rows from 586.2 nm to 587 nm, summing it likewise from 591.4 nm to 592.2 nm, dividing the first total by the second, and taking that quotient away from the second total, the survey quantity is 67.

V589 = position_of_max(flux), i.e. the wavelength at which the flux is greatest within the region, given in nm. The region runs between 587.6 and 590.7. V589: 588.569 nm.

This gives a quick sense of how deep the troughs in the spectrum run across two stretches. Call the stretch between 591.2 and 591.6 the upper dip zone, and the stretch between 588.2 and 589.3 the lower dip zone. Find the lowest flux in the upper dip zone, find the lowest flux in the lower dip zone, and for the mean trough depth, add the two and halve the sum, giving 9.6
